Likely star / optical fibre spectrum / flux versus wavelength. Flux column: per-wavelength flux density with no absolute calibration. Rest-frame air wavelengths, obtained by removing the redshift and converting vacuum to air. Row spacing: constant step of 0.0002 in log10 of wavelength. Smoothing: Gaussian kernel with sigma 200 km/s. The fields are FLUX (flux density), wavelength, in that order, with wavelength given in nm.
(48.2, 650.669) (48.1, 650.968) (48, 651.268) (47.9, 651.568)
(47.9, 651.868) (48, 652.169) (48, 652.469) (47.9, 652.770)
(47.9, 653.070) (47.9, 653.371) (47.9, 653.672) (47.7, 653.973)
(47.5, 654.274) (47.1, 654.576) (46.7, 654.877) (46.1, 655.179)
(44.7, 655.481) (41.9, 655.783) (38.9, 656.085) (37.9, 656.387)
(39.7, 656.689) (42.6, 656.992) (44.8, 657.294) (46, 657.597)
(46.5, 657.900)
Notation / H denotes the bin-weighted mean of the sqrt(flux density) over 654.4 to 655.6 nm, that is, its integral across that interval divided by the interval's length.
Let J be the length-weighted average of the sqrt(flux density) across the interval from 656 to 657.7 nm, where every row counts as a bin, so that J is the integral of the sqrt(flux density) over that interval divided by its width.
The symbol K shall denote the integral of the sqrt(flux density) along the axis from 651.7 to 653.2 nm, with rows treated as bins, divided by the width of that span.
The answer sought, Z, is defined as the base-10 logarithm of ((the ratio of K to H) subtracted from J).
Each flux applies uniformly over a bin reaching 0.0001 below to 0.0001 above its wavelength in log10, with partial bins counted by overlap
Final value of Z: 0.735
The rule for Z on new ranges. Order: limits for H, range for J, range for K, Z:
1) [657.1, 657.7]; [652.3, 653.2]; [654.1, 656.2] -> 0.773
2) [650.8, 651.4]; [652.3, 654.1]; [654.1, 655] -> 0.773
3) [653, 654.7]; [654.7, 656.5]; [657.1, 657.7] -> 0.746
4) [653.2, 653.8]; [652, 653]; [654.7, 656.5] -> 0.777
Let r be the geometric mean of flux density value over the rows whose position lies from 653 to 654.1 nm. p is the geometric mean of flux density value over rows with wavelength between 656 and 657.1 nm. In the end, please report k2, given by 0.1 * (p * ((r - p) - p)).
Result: -126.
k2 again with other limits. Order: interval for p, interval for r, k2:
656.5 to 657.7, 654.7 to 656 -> -180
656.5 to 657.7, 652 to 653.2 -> -166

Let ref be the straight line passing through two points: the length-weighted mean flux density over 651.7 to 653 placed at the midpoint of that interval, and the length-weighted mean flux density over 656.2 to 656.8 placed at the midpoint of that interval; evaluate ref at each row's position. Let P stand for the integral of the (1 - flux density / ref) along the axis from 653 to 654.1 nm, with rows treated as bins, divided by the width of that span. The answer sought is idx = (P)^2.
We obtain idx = 0.0032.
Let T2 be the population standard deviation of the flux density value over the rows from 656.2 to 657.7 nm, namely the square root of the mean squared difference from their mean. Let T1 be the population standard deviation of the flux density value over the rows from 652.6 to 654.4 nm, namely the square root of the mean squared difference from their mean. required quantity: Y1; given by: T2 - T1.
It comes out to 2.9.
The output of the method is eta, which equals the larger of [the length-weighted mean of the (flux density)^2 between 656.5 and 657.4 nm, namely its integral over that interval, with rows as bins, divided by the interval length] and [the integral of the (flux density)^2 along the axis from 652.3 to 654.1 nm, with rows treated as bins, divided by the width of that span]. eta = 2294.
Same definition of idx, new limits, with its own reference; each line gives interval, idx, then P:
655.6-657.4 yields 0.0033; -0.06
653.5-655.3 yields 0.0076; -0.09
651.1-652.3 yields 0.0008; 0.03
